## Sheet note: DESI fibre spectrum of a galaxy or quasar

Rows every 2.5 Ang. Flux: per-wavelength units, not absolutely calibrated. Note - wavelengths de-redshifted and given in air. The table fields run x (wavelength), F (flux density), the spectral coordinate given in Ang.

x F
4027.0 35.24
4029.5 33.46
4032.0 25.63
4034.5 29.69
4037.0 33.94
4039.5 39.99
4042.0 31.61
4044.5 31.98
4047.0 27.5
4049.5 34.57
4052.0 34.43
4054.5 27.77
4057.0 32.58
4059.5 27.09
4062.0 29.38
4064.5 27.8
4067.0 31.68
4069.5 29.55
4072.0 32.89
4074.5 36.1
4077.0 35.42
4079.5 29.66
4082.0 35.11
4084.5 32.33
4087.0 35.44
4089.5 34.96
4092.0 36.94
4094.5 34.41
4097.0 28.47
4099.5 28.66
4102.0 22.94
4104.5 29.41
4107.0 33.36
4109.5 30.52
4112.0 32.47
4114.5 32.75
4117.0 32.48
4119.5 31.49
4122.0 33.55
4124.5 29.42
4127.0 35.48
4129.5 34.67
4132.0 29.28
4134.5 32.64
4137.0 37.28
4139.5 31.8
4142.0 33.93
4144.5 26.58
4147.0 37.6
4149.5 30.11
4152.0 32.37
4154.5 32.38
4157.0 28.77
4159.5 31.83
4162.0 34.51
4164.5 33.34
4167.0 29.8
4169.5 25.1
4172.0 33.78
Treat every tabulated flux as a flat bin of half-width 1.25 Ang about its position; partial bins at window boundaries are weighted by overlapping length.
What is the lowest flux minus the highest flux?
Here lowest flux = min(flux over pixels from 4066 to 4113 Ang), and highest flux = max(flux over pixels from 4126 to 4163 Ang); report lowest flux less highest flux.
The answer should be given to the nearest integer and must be -15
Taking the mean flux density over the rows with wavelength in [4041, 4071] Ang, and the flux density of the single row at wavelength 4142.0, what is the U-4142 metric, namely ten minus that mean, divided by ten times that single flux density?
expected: -0.060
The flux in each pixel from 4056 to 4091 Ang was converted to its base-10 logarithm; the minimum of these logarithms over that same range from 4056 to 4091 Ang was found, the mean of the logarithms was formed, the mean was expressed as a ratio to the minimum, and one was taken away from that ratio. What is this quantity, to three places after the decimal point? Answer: 0.051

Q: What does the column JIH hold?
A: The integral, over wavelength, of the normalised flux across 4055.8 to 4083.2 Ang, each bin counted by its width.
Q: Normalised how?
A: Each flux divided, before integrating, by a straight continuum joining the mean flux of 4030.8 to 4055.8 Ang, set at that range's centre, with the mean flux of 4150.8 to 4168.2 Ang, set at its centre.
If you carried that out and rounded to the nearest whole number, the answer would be 27 Ang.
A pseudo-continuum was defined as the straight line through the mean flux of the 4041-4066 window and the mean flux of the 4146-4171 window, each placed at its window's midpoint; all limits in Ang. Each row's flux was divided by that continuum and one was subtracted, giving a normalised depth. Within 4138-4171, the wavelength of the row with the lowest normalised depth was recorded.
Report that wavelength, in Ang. 4169.5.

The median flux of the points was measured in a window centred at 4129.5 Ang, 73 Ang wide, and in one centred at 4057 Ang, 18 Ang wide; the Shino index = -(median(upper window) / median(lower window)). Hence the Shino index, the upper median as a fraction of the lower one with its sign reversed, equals -1.10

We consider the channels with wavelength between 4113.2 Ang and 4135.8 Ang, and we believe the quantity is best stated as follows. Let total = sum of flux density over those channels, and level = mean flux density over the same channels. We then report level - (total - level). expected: -227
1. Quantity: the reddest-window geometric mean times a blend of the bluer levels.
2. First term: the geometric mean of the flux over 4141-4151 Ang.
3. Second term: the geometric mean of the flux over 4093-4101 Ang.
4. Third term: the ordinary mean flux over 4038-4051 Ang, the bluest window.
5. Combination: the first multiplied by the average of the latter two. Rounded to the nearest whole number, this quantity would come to 1010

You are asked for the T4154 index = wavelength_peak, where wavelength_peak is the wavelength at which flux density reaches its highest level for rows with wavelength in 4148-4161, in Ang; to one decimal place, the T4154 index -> 4154.5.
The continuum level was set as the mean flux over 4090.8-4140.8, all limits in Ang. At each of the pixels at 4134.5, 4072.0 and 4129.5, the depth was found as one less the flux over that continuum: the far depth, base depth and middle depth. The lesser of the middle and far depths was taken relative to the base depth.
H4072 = 2.8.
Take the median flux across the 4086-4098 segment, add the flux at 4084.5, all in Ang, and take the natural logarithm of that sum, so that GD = 4.21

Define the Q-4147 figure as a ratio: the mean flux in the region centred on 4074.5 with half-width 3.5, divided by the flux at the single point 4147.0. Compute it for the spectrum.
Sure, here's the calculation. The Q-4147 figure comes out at 0.93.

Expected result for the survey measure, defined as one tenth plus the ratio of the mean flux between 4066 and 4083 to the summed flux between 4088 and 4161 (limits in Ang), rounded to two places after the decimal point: 0.14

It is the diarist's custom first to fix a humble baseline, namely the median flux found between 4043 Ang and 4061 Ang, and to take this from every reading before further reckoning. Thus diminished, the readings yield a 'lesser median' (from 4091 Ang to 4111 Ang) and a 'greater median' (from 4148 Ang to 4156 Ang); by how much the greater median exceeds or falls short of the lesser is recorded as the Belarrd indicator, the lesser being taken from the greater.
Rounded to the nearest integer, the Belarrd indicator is 2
